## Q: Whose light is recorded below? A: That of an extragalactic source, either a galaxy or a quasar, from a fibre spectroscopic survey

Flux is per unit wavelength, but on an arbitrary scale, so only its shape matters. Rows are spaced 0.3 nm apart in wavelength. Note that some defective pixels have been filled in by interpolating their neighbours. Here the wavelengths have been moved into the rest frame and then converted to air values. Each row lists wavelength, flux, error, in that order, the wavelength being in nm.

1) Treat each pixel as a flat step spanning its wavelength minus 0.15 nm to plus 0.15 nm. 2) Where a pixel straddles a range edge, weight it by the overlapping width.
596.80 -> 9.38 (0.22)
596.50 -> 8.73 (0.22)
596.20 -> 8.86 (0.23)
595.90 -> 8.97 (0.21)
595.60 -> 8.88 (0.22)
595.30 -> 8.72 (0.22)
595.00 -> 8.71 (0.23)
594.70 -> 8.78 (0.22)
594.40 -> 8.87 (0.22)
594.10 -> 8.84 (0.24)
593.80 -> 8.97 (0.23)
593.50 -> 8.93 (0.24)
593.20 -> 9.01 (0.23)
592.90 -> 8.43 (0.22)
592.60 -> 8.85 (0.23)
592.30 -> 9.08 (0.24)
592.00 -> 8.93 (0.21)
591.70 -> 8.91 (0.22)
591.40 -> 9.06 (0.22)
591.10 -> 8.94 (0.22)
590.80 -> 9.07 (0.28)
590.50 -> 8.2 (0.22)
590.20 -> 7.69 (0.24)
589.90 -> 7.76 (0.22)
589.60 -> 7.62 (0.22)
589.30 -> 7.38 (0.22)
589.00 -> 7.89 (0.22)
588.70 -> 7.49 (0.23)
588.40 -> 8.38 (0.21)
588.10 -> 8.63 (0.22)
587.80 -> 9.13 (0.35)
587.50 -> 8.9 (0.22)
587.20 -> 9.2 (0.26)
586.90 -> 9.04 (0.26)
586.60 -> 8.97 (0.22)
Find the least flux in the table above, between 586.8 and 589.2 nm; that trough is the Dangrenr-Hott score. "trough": 7.49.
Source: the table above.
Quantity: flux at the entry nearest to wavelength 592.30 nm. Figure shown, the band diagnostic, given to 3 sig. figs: 9.08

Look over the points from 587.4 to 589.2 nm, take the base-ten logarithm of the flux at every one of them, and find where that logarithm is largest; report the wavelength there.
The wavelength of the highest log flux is 587.80 nm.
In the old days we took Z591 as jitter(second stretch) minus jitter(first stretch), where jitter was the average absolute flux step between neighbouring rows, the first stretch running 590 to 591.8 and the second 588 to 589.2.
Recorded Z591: 0.16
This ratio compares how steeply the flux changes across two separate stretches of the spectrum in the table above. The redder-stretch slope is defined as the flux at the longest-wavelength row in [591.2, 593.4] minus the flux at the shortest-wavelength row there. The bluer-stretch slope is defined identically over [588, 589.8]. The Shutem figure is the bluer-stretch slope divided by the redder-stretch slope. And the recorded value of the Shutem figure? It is 20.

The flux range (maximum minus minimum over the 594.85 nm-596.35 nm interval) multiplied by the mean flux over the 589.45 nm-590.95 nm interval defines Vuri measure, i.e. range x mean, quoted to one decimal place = 2.1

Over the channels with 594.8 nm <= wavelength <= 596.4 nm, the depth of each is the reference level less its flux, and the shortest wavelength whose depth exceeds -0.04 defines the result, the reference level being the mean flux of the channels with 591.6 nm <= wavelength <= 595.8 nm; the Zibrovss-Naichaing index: 595.00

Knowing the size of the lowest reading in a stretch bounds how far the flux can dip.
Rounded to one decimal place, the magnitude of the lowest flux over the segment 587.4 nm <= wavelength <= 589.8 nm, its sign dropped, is 7.4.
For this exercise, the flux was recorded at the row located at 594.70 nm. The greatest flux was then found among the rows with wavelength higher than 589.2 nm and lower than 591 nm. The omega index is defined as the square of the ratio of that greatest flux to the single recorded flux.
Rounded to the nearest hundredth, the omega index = 1.07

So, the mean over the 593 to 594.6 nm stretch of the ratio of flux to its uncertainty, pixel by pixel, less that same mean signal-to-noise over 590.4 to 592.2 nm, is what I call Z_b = -1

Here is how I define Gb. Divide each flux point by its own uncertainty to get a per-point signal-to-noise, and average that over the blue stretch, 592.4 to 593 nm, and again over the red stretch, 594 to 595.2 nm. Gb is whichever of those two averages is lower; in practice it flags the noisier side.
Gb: 38.4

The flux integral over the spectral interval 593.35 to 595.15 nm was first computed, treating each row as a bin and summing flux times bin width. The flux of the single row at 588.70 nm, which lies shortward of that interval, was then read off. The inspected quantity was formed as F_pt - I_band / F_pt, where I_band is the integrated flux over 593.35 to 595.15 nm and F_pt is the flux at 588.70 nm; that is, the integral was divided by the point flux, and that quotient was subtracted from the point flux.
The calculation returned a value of 5.4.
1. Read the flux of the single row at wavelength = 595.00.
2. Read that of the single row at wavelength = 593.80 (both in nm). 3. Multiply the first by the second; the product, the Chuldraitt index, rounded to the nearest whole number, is 78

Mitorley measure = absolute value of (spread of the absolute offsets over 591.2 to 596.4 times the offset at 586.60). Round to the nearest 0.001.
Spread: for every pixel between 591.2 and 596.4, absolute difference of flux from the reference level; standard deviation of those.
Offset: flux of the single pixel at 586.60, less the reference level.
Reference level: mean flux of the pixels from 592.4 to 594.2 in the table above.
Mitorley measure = 0.013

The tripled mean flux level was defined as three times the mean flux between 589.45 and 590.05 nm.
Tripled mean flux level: 23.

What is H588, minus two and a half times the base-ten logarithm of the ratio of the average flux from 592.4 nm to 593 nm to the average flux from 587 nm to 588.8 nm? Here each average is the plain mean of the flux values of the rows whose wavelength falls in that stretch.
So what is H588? 0.00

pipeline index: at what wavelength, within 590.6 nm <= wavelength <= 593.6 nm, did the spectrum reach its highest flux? 592.30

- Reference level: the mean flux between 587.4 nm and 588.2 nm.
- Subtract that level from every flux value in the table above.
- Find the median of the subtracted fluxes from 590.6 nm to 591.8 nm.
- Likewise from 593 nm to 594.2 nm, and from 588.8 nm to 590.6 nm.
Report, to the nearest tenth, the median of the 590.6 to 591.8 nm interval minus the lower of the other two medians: 1.3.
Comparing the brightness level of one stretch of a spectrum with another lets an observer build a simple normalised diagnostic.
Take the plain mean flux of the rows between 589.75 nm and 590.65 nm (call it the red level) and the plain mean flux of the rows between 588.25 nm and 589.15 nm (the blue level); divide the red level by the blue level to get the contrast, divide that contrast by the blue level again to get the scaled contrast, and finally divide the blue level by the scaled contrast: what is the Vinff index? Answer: 63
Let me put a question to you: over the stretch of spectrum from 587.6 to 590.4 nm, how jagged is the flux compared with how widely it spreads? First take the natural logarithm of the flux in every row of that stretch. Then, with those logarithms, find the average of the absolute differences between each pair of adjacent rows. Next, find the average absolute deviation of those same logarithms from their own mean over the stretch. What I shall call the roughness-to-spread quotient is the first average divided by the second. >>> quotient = 0.81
